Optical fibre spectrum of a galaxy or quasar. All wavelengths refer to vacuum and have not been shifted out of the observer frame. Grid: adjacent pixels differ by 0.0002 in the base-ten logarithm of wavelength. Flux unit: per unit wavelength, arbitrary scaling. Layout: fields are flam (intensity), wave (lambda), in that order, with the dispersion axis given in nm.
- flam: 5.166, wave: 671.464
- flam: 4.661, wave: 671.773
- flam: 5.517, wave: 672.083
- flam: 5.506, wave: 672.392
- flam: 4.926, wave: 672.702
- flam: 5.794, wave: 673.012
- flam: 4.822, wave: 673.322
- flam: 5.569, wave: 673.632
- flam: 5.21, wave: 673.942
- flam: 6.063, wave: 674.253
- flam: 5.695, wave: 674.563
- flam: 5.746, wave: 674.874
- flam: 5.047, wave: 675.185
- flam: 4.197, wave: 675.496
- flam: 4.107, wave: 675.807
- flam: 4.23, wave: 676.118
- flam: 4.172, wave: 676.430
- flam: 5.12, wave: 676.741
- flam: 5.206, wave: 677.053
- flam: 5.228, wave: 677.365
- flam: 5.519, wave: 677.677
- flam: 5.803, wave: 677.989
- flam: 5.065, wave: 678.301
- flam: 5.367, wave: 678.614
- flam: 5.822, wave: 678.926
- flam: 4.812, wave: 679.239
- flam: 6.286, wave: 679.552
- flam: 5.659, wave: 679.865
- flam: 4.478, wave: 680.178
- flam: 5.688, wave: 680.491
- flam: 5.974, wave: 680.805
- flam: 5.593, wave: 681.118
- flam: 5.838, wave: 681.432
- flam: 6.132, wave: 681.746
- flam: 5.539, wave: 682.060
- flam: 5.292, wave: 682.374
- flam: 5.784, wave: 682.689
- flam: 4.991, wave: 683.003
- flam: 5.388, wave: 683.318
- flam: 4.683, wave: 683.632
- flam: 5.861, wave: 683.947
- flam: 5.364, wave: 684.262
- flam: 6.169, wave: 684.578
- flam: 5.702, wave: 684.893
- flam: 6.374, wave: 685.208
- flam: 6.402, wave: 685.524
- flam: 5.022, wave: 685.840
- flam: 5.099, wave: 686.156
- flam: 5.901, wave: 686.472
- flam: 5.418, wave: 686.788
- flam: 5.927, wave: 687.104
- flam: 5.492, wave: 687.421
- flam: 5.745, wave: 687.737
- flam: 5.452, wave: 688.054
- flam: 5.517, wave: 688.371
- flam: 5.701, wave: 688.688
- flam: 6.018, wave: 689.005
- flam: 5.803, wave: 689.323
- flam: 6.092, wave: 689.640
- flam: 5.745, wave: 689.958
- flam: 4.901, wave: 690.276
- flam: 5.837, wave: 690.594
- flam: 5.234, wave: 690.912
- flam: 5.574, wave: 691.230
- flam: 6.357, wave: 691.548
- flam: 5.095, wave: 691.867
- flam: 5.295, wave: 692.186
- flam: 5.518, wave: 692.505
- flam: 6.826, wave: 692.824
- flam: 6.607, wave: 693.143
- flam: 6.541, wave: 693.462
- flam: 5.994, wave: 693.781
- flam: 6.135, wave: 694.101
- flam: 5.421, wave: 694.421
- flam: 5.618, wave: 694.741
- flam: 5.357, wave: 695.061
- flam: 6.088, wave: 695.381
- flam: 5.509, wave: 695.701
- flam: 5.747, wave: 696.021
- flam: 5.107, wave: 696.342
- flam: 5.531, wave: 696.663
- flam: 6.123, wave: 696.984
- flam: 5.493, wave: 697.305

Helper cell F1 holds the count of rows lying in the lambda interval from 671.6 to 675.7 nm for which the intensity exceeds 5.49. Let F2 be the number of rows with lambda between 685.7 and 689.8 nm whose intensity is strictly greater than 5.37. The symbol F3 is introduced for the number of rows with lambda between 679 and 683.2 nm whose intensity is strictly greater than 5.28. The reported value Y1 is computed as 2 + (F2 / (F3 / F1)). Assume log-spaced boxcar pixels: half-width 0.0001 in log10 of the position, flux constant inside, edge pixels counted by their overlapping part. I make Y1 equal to 10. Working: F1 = 7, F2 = 11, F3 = 10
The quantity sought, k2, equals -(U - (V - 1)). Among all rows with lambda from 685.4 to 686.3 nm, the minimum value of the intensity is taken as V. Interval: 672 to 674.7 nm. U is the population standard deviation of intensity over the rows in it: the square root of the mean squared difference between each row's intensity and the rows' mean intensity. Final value 3.64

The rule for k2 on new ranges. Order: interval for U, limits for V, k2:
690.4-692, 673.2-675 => 3.37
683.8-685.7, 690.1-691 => 3.53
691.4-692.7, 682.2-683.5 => 3.51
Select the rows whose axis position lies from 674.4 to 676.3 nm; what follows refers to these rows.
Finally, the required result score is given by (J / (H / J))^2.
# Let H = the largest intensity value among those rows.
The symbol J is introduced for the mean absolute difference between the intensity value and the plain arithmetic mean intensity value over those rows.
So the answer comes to 0.0057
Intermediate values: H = 5.746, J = 0.66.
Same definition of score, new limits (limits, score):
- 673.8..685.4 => 0.0014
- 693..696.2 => 0.0004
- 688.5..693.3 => 0.0006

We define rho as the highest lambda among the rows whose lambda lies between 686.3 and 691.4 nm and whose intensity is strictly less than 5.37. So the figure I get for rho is 690.912 nm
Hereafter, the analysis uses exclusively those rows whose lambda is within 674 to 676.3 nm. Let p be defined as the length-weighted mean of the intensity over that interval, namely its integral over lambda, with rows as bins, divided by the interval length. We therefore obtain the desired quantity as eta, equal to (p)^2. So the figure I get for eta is 25.1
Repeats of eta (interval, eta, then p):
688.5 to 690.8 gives 32.7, 5.71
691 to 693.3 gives 34.5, 5.87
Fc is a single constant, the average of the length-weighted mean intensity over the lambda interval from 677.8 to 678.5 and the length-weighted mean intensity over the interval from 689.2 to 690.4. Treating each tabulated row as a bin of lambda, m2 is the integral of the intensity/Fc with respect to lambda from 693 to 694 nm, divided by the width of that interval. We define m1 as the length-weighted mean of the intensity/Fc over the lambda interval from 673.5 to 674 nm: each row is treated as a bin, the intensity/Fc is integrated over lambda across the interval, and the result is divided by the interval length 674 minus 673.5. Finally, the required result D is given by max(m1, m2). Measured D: 1.15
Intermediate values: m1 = 0.98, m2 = 1.15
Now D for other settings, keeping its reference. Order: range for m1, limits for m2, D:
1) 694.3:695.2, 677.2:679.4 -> 0.99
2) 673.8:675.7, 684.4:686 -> 1.07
